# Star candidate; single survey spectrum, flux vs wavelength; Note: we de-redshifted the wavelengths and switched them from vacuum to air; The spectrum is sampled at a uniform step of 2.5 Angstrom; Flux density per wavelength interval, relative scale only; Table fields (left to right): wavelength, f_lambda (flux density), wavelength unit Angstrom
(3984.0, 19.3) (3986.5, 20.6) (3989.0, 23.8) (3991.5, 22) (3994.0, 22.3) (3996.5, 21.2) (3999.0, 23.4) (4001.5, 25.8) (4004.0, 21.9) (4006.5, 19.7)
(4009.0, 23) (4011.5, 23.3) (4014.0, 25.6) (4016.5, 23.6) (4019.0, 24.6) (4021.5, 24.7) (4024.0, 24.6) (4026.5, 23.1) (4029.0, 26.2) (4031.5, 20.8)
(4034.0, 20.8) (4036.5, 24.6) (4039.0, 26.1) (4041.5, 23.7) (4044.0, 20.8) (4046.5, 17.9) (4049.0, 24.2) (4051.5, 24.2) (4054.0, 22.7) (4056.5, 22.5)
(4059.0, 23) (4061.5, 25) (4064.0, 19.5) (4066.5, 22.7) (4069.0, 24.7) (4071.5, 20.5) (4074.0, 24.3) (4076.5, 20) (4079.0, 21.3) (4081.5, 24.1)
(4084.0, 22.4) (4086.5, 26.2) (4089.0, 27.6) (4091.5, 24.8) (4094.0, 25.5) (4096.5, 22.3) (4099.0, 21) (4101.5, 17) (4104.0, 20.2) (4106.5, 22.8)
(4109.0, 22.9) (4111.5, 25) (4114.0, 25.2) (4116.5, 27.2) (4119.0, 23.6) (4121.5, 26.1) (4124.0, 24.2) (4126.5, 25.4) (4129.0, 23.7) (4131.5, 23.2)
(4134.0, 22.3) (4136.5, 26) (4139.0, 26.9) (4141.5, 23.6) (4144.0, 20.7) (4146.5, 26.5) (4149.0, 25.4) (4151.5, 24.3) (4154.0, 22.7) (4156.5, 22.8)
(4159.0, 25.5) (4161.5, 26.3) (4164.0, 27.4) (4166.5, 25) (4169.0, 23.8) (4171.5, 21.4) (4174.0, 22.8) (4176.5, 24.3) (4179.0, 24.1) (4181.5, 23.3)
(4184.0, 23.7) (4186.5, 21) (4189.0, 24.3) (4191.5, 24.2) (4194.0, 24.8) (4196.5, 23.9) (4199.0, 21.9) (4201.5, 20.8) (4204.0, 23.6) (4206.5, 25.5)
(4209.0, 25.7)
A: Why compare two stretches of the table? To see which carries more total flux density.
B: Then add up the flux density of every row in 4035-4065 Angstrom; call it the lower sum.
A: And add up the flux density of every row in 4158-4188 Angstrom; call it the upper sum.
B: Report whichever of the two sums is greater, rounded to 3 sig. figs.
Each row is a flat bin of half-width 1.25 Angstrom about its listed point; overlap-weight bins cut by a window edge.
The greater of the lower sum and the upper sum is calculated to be 289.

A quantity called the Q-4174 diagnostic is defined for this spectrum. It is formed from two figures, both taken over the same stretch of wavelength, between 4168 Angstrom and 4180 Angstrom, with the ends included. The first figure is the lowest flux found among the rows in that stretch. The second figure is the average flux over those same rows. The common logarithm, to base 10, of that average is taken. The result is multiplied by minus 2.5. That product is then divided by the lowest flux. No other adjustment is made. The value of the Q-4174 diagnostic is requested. -0.160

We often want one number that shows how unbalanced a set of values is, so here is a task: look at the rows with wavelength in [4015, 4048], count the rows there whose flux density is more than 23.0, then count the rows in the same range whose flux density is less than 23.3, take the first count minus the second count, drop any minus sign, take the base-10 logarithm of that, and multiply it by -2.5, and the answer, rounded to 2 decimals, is -1.51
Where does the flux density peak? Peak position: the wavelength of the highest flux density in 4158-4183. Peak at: 4164.0 Angstrom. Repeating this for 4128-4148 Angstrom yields 4139.0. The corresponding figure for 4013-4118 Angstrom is 4089.0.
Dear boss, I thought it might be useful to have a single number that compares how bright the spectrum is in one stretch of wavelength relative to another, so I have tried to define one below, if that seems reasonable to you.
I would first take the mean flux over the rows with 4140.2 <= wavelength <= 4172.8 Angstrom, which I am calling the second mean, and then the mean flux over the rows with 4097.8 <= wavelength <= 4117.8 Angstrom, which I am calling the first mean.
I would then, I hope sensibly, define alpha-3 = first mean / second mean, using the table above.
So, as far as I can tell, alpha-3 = 0.93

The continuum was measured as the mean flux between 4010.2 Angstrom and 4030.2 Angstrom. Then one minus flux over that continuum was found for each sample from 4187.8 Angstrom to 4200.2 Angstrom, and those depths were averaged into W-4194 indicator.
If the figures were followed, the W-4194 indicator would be 0.026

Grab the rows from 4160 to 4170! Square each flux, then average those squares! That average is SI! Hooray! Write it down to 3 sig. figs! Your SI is 658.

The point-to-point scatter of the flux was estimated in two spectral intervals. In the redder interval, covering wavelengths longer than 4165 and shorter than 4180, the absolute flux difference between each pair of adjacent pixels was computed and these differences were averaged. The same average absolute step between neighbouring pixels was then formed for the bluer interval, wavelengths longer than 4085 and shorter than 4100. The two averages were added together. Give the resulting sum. 3.2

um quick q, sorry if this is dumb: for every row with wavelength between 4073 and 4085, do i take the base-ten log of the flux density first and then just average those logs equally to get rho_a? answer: 1.35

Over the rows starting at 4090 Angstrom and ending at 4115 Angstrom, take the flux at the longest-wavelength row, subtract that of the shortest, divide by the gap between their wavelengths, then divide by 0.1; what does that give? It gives 0.2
